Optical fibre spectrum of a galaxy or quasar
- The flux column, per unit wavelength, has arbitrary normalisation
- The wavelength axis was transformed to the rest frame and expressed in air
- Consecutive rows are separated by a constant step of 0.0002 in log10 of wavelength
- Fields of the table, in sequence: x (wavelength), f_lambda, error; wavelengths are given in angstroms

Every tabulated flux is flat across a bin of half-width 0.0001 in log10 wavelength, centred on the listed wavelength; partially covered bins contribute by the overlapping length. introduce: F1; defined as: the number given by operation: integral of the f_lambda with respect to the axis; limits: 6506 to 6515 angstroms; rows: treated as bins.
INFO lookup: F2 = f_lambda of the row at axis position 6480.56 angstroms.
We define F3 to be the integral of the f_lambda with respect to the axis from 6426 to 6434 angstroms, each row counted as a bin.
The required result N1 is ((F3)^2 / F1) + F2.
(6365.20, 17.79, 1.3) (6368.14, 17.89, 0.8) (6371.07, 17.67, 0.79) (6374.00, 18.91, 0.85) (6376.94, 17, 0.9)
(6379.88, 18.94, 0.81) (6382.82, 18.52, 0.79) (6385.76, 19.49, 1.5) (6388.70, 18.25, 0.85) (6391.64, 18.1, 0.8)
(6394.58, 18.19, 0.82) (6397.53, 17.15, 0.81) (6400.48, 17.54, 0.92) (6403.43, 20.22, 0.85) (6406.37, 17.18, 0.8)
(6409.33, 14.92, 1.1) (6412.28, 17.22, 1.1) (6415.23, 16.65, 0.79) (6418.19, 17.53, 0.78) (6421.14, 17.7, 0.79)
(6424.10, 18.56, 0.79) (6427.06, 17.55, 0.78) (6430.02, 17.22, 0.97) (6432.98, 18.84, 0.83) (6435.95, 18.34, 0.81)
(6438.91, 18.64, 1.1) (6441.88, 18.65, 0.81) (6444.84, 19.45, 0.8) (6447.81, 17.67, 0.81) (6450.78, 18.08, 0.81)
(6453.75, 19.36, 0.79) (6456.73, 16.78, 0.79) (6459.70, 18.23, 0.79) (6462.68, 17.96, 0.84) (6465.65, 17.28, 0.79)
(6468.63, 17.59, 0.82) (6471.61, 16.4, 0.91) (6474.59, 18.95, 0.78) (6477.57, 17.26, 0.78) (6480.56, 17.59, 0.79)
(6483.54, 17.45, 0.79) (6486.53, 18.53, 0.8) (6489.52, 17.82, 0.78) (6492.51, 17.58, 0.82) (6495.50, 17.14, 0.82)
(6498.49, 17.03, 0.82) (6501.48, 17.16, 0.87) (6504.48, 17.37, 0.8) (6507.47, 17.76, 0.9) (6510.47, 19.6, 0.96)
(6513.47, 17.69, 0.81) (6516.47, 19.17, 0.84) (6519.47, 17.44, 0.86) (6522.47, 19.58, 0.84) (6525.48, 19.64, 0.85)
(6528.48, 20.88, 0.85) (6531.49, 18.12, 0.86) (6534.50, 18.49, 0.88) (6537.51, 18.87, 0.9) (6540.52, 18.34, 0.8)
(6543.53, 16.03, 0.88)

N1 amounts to 141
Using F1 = 165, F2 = 17.59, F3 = 143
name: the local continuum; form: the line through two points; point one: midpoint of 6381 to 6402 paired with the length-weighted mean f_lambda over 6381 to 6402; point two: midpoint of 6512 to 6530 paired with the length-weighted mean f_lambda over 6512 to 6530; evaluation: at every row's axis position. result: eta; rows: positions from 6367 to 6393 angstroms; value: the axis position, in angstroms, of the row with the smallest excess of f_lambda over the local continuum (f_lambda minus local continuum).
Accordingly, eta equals 6376.94 angstroms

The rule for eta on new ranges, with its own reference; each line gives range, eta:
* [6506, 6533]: 6519.47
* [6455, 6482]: 6471.61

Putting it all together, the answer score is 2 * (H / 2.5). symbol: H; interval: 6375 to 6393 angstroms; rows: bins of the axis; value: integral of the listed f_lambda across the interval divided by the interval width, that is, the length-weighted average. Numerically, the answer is 14.72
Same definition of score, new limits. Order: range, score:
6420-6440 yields 14.49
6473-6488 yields 14.35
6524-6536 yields 15.43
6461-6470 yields 14.10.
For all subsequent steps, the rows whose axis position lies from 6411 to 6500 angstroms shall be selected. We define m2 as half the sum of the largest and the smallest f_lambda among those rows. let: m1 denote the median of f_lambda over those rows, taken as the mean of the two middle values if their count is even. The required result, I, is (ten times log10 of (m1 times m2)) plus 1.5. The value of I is 26.5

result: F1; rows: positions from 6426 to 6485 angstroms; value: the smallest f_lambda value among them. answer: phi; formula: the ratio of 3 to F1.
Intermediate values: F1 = 16.4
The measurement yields 0.183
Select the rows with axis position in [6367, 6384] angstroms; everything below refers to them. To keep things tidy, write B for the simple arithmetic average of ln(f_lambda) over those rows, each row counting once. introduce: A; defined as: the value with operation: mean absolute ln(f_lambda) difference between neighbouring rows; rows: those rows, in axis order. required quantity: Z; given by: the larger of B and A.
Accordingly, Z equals 2.90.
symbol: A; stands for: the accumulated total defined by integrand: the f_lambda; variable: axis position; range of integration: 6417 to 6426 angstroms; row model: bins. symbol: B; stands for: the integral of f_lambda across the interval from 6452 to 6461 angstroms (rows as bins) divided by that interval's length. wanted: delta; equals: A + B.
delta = 180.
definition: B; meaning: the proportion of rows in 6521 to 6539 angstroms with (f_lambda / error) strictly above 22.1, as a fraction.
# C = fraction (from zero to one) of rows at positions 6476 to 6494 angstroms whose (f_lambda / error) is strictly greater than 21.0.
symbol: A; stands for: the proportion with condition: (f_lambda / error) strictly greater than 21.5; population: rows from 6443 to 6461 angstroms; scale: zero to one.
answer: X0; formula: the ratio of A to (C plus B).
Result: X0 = 0.56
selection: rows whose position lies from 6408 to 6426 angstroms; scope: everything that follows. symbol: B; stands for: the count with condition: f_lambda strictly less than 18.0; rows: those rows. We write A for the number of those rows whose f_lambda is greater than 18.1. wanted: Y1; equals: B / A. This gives 5.0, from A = 1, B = 5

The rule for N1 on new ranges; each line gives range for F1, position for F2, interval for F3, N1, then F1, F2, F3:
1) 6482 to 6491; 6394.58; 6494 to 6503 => 165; 161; 18.19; 154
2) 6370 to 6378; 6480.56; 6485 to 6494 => 200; 143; 17.59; 162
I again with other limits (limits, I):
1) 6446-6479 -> 26.5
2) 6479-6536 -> 26.8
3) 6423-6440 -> 26.7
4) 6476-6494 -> 26.5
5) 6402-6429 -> 26.4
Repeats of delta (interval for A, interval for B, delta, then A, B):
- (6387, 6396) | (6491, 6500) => 181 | 164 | 17.3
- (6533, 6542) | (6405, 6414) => 184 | 167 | 16.4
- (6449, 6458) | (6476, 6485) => 180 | 163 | 17.4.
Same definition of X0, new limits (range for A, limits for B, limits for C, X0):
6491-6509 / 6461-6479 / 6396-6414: 0.20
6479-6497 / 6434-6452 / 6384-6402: 0.50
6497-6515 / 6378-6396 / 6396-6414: 0.29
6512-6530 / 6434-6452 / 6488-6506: 0.71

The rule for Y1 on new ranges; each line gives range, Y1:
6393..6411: 2.0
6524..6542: 0.0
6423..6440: 0.5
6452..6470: 2.0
